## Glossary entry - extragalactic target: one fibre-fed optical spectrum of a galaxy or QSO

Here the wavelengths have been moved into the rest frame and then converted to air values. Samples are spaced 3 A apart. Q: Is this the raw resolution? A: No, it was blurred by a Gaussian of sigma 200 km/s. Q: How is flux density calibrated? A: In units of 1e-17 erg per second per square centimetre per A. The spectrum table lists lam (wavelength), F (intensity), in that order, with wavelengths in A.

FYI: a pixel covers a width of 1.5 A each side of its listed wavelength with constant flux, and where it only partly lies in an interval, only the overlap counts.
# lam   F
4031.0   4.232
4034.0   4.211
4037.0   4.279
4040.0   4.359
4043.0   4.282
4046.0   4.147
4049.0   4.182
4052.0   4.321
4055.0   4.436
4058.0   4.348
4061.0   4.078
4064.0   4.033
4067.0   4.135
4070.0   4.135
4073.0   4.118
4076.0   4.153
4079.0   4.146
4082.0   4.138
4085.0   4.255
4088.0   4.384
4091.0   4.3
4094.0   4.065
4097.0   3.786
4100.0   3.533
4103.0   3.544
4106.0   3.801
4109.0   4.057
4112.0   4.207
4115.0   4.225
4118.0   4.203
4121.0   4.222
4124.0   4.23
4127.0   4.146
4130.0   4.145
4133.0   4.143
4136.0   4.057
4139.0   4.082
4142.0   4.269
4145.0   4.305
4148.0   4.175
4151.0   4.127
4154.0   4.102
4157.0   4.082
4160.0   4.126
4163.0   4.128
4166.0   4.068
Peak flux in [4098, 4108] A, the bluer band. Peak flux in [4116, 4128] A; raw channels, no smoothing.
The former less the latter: -0.43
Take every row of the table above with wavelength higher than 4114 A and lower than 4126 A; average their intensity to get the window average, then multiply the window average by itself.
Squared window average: 17.8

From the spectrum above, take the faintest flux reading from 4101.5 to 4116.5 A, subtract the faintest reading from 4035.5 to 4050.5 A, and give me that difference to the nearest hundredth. -0.60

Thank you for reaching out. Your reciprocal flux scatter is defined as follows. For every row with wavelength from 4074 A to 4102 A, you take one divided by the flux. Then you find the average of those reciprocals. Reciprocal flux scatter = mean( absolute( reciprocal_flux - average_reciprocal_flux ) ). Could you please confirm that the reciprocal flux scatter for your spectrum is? 0.012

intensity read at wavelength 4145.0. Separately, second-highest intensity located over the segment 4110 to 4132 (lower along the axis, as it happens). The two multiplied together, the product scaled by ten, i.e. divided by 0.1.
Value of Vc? 182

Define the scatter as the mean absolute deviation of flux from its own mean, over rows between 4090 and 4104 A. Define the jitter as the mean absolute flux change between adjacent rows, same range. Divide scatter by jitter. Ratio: 1.4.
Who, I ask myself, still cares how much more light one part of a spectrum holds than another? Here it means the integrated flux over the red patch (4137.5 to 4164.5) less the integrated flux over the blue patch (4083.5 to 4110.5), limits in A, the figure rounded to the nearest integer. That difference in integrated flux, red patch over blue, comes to 5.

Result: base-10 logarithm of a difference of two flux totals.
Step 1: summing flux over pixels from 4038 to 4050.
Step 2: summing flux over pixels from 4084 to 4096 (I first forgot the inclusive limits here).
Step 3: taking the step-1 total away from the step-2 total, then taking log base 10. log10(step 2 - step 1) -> -1.5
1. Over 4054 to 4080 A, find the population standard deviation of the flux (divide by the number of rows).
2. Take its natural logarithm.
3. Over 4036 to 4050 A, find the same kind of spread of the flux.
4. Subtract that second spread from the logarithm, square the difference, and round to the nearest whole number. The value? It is 5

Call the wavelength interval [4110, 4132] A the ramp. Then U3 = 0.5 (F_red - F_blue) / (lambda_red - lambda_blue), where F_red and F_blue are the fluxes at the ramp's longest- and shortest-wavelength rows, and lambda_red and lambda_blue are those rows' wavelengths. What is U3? -0.0017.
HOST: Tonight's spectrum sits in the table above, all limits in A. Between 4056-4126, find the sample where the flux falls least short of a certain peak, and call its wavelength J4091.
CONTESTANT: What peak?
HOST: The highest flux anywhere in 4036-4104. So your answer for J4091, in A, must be 4088.0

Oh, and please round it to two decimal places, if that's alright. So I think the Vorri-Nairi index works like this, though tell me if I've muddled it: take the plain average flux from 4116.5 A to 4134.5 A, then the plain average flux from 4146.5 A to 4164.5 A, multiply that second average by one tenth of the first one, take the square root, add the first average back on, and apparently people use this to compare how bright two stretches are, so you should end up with 5.49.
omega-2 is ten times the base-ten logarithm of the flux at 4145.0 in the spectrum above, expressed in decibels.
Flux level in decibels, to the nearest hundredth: 6.34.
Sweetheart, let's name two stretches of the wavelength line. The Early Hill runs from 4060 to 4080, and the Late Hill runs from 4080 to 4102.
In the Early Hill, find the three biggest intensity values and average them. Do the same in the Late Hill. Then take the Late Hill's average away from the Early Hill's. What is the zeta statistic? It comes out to -0.17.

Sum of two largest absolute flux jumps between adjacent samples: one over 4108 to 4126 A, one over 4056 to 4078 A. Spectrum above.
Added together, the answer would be 0.42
